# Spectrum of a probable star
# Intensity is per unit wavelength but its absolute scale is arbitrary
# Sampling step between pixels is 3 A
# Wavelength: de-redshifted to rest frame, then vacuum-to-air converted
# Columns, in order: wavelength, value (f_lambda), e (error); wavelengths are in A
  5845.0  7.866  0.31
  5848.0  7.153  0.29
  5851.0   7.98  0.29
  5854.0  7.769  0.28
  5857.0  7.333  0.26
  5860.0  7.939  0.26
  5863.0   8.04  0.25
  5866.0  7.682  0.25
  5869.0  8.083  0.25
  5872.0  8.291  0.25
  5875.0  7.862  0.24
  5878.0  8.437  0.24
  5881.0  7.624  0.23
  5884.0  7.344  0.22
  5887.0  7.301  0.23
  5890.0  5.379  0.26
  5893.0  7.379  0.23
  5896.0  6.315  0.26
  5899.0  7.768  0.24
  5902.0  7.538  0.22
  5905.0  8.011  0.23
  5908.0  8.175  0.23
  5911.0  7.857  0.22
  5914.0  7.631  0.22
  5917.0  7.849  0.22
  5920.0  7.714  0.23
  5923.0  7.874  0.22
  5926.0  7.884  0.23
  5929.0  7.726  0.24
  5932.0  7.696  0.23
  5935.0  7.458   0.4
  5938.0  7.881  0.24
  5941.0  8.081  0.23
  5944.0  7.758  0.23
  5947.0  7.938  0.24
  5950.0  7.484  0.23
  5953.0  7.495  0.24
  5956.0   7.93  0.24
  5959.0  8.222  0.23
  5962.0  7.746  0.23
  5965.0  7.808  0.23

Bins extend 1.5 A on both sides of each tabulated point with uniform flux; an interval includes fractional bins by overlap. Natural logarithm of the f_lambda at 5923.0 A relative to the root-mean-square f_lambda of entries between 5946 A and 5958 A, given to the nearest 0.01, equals 0.02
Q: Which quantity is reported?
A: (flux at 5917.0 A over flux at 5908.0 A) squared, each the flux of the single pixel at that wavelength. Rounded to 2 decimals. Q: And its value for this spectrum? 0.92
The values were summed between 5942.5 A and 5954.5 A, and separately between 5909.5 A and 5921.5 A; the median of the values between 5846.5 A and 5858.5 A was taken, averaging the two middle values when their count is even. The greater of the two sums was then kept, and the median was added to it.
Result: 38.6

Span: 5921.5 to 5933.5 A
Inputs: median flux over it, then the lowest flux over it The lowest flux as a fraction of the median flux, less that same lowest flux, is -6.7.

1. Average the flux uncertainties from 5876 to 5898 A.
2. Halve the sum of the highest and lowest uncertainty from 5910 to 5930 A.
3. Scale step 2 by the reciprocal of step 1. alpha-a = 0.96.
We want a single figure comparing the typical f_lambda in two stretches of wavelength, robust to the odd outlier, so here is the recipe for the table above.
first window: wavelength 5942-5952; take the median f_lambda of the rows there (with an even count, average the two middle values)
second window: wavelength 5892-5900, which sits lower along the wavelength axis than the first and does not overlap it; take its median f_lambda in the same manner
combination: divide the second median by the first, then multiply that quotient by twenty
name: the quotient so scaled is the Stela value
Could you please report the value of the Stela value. 19.0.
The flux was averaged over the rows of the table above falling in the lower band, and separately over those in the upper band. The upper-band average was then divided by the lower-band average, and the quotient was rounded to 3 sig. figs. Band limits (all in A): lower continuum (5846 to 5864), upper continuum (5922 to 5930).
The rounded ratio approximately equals 1.02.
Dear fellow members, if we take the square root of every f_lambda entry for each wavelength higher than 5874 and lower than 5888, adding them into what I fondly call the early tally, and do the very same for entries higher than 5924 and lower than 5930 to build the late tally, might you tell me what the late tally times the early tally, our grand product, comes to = 78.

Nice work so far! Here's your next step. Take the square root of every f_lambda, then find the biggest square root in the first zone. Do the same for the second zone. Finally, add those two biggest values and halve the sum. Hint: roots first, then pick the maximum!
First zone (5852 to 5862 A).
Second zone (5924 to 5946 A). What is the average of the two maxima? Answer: 2.83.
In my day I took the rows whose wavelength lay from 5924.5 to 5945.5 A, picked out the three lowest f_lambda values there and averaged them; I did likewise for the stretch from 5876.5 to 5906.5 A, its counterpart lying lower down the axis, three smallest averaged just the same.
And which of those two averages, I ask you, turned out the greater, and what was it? 7.63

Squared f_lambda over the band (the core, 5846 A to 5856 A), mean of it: 58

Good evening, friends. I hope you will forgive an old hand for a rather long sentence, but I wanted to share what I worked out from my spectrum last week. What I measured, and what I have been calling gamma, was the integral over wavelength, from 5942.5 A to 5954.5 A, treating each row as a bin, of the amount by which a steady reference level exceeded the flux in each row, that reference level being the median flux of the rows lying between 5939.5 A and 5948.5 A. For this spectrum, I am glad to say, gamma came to 3.2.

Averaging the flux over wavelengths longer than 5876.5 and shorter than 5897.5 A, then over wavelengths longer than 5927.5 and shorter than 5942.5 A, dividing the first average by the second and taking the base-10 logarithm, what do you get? -0.038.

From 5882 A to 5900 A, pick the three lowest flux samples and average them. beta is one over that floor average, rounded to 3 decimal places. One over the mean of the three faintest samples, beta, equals 0.158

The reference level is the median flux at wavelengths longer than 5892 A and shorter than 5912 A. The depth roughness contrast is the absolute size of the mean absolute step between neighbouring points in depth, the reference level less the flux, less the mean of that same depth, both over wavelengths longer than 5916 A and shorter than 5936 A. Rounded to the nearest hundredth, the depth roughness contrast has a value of 0.10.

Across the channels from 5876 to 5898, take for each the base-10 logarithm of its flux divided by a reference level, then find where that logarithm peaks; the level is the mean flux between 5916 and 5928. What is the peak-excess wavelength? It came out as 5878.0 A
